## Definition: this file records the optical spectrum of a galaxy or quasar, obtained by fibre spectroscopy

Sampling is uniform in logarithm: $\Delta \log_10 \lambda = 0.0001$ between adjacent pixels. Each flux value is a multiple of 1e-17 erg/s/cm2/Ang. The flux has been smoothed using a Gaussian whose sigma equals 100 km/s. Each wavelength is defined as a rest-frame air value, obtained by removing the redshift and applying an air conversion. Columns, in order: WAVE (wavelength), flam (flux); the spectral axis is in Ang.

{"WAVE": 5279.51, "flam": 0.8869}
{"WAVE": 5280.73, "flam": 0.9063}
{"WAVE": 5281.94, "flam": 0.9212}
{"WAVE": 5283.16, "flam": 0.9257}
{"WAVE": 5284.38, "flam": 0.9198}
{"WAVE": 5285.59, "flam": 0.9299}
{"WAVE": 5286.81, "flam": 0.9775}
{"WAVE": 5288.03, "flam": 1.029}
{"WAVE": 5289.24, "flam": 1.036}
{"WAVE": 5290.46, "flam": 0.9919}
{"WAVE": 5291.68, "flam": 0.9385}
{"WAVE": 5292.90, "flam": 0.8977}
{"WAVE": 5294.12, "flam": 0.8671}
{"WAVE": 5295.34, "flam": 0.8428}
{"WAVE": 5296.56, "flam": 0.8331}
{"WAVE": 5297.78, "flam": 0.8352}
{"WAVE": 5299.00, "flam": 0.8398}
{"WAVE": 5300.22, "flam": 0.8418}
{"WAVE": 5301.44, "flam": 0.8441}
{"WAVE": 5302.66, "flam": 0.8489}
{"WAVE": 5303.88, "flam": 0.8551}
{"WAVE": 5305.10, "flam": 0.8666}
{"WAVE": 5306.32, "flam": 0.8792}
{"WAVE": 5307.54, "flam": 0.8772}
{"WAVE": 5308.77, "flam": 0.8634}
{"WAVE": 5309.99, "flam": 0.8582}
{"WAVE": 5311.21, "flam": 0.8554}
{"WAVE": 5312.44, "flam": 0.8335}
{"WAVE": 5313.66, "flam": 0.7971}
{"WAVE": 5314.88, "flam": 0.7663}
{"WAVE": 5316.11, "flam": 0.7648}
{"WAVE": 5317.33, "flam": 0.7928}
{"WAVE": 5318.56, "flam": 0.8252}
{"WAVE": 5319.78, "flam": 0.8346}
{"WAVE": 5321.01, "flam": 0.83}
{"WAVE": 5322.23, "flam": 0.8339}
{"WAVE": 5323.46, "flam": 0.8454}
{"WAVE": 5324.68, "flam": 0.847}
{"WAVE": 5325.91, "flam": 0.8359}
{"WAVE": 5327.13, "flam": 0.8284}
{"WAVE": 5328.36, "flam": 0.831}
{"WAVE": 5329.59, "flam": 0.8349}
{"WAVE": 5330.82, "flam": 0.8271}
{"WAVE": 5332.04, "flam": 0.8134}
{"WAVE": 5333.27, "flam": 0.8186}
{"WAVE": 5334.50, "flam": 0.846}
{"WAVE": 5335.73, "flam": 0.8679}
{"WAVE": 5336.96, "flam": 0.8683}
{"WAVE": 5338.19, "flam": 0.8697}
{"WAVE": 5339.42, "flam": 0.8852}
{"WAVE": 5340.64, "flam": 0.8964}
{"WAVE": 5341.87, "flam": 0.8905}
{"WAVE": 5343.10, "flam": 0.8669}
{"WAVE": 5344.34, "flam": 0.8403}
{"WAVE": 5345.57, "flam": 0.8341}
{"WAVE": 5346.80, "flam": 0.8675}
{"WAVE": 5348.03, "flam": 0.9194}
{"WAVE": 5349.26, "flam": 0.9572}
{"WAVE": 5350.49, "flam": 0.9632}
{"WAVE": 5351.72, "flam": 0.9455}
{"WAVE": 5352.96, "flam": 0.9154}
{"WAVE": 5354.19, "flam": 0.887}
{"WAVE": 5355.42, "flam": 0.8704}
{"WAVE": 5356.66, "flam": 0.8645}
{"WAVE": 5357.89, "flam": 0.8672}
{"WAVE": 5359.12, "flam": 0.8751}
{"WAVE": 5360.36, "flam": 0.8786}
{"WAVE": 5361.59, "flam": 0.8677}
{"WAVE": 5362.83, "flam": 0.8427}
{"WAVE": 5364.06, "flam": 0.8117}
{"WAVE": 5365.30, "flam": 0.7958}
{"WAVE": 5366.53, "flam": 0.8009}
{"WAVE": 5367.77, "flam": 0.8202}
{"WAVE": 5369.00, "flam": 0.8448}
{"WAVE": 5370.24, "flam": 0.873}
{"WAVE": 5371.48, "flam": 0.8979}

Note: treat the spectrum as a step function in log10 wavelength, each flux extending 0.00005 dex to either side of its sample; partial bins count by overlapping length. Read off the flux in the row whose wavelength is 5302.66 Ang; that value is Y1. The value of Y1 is 0.8489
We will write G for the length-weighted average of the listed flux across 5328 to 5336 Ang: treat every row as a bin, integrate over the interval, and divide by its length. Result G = 0.832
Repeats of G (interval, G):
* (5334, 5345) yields 0.870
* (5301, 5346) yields 0.843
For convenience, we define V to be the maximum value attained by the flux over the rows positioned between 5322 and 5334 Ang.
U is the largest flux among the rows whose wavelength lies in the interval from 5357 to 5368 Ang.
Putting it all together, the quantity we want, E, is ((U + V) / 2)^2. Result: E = 0.74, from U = 0.8786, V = 0.847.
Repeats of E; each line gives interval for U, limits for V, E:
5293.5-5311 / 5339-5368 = 0.85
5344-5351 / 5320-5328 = 0.82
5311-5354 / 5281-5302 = 1.00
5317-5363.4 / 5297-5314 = 0.85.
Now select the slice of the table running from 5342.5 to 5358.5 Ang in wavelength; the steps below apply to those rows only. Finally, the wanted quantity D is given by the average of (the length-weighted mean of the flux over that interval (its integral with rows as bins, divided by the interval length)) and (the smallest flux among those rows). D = 0.86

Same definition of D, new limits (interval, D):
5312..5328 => 0.79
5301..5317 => 0.80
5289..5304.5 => 0.86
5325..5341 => 0.83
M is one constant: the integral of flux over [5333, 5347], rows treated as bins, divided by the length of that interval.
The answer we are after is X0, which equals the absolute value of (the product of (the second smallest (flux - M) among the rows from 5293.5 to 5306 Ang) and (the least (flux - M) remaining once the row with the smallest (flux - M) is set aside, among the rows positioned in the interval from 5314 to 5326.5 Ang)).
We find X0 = 0.0027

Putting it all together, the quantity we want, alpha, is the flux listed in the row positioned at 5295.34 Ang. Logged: 0.8428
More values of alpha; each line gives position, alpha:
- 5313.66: 0.7971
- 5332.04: 0.8134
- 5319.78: 0.8346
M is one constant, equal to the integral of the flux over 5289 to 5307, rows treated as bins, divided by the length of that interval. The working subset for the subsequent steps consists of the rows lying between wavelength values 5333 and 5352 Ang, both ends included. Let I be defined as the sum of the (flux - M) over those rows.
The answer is 0.1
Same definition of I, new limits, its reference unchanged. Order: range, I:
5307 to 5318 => -0.5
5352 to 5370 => -0.3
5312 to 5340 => -1.1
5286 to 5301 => 0.4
